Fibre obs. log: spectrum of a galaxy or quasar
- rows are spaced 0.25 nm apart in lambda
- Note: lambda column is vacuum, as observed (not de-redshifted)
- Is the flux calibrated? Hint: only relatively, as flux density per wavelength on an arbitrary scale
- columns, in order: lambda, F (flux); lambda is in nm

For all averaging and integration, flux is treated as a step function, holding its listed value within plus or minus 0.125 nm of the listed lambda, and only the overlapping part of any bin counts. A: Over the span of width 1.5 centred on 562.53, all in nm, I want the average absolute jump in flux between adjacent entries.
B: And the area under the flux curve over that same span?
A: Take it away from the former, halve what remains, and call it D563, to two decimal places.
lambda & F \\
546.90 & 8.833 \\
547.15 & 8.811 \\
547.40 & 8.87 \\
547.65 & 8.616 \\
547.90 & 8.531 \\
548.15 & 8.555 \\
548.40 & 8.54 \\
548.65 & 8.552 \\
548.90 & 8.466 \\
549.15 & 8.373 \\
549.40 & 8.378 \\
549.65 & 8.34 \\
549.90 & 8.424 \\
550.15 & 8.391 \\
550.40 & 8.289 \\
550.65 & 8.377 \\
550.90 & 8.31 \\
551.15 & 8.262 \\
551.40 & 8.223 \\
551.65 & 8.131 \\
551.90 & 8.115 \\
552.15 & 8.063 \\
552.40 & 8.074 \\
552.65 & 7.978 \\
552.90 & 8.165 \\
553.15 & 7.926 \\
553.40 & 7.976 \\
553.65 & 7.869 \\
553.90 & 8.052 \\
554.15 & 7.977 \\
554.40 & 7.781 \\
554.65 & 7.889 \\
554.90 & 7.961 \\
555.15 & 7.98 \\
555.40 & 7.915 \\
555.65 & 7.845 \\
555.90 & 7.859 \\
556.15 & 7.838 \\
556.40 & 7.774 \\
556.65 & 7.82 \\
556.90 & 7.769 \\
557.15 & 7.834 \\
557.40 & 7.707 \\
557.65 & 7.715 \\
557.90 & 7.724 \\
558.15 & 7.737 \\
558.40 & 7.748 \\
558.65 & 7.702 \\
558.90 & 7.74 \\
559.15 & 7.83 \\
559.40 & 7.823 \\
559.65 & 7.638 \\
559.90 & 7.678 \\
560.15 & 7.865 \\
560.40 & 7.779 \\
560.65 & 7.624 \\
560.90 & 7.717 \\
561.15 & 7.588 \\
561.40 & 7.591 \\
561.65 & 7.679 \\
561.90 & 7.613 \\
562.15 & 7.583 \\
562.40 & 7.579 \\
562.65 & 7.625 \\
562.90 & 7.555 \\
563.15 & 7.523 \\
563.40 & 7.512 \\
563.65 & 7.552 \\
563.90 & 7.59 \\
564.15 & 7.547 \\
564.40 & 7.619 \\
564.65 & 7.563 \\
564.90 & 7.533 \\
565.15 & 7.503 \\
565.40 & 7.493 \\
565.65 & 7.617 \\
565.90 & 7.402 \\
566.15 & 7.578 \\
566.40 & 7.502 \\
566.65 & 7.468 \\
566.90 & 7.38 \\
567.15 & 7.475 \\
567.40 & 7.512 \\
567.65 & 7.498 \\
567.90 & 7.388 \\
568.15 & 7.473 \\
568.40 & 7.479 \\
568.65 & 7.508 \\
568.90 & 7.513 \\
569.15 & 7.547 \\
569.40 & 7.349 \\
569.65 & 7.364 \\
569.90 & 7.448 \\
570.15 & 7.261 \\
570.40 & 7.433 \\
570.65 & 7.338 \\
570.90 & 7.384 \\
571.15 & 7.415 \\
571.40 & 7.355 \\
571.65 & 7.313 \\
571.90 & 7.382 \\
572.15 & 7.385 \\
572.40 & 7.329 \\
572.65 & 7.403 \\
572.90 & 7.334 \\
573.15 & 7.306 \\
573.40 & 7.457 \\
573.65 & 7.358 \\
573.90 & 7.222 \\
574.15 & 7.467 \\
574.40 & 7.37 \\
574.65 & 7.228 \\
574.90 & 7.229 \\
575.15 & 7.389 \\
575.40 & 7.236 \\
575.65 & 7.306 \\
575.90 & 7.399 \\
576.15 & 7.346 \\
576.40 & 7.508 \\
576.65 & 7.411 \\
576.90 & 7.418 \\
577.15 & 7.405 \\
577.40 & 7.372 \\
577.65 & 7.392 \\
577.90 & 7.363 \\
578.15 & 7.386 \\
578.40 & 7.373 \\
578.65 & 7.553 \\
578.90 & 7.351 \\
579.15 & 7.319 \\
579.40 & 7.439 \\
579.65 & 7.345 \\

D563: -5.67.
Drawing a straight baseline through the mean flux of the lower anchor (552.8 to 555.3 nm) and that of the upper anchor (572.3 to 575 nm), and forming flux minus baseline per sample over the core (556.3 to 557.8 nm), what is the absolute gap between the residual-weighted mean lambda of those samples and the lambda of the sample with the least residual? 0.31 nm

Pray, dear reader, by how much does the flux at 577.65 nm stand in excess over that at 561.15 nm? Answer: -0.20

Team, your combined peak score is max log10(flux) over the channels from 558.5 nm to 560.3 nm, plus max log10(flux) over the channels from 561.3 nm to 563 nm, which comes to 1.78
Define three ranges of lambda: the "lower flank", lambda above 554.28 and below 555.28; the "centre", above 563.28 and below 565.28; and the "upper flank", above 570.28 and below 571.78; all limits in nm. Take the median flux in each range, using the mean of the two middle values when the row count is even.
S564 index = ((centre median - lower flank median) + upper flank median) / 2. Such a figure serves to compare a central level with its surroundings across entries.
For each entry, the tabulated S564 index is 3.50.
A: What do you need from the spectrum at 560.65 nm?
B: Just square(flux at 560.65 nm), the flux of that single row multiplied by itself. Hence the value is 58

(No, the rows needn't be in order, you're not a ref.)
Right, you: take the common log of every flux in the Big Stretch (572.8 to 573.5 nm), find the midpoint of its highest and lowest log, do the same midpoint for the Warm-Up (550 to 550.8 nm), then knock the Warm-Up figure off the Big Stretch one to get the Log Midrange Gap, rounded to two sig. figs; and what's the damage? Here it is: -0.053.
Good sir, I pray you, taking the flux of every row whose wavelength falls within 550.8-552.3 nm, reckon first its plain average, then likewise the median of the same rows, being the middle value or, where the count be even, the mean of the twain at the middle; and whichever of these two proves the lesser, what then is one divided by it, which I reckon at 0.122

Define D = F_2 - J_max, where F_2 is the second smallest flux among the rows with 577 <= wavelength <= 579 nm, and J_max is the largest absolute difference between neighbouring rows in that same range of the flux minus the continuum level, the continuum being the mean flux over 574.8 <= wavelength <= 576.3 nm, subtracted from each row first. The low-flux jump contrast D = 7.2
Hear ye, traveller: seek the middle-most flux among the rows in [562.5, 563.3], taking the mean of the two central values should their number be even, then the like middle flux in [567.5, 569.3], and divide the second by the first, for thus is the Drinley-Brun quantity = 0.992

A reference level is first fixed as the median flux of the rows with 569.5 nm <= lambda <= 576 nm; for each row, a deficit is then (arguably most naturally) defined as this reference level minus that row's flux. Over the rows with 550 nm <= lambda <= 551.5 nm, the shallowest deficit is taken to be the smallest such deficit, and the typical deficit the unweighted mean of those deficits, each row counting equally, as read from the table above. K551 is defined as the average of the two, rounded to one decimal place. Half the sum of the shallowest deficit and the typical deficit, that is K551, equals -1.0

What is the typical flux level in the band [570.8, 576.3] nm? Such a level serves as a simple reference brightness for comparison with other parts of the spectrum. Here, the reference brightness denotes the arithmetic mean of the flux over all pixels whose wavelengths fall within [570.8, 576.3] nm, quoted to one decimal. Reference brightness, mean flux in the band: 7.3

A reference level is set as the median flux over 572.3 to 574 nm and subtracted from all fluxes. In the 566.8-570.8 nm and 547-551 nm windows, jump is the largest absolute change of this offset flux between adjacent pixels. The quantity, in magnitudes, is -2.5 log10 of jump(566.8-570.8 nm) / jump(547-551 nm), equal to 0.3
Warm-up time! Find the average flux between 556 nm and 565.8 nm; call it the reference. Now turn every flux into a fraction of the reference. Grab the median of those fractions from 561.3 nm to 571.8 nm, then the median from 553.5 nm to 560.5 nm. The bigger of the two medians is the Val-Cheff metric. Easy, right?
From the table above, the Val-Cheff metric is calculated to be 1.02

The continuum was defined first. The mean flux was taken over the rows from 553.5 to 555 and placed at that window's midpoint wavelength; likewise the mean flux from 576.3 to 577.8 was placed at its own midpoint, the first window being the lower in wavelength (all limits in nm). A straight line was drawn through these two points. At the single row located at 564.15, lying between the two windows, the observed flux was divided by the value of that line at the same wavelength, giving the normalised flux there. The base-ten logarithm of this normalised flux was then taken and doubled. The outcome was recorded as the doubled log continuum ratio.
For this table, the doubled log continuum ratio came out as -0.018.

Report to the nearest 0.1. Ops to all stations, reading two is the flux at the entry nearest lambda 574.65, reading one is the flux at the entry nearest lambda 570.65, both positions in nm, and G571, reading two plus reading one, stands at 14.6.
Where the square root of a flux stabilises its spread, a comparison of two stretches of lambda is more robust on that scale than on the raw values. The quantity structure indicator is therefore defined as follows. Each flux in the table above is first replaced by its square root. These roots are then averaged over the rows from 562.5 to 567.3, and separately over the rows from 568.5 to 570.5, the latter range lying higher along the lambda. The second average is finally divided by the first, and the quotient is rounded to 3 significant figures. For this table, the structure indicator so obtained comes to 0.993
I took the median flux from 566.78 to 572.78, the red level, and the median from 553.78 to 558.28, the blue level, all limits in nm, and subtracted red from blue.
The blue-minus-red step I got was 0.44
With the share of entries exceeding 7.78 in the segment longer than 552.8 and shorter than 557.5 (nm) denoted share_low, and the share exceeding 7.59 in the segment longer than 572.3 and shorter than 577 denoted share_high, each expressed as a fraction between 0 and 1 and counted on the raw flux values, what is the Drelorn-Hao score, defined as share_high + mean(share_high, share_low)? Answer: 0.4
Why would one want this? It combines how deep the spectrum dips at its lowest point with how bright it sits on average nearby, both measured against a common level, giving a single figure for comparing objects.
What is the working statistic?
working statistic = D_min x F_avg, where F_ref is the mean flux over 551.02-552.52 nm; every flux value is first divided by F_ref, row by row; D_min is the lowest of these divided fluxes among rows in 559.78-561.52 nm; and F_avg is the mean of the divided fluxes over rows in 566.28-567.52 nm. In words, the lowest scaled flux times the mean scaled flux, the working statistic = 0.85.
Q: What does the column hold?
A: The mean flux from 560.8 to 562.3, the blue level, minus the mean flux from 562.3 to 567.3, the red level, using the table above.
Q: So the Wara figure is 0.10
